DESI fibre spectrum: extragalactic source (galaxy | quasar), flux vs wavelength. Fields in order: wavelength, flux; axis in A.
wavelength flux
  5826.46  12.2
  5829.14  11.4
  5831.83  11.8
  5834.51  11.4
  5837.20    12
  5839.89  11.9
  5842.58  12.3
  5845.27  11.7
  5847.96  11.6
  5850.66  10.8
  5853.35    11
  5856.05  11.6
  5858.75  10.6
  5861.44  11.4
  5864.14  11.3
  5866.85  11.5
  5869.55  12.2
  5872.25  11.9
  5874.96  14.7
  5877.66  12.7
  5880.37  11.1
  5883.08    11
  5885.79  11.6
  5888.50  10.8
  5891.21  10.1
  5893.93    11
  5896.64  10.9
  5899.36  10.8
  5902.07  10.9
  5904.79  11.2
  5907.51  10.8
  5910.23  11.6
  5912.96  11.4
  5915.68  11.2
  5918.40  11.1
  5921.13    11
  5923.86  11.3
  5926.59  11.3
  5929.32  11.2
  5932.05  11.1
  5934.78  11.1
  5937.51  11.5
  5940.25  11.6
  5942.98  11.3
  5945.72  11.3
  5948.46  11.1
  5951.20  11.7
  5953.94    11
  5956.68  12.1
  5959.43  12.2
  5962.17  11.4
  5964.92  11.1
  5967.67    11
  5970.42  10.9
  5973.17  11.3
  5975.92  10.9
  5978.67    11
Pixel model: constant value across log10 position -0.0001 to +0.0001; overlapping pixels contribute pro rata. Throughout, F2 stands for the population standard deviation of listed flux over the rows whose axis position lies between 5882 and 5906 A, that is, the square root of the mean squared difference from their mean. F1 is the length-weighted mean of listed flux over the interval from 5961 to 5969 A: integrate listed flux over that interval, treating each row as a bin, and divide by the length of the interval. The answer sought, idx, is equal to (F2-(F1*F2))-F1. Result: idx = -14.9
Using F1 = 11.2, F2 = 0.37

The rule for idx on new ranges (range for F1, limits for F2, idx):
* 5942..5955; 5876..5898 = -18.5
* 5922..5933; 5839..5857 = -16.1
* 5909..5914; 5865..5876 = -24.6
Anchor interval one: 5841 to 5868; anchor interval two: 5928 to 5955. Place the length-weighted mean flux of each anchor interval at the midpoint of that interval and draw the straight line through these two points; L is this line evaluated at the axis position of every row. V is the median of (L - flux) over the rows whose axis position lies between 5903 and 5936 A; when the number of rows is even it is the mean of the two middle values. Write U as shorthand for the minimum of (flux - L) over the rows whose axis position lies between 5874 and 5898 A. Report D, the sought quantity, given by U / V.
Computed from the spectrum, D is -10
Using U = -1.2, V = 0.13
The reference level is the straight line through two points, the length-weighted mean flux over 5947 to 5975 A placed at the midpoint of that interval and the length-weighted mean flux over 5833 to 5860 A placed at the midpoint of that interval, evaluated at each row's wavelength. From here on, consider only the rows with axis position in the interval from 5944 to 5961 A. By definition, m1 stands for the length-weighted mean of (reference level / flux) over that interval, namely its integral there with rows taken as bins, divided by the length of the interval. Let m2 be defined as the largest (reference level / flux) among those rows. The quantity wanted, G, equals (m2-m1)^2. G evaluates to 0.0023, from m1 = 0.99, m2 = 1.03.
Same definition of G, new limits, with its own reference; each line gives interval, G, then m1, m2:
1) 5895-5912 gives 0.0005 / 1.04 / 1.06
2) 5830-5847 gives 0.0013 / 0.97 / 1.01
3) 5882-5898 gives 0.0066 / 1.05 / 1.13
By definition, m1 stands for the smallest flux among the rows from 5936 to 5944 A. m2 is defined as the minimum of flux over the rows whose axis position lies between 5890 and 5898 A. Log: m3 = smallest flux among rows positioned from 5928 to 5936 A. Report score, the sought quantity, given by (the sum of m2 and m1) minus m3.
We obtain 10.3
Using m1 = 11.3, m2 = 10.1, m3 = 11.1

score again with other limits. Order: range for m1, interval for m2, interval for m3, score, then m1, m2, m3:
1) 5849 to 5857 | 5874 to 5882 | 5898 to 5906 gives 11.1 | 10.8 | 11.1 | 10.8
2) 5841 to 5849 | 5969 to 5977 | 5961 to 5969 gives 11.5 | 11.6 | 10.9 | 11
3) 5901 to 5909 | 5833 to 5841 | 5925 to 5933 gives 11.1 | 10.8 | 11.4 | 11.1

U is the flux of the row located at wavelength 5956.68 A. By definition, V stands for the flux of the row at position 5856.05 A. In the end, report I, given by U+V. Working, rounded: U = 12.1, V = 11.6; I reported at 23.7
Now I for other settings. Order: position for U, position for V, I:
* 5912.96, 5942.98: 22.7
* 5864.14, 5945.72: 22.6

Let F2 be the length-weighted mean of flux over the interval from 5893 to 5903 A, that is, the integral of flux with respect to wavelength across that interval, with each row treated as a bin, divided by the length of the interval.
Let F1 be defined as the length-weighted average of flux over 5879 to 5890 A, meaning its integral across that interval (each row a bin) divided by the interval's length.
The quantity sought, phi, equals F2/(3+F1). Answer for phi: 0.773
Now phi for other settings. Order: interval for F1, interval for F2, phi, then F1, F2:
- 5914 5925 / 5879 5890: 0.785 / 11.2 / 11.1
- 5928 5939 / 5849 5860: 0.774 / 11.2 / 11.0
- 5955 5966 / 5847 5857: 0.763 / 11.7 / 11.2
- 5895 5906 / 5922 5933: 0.804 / 11.0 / 11.2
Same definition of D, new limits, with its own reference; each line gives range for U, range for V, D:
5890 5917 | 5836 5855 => 4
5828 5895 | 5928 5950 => -24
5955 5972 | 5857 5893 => 15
